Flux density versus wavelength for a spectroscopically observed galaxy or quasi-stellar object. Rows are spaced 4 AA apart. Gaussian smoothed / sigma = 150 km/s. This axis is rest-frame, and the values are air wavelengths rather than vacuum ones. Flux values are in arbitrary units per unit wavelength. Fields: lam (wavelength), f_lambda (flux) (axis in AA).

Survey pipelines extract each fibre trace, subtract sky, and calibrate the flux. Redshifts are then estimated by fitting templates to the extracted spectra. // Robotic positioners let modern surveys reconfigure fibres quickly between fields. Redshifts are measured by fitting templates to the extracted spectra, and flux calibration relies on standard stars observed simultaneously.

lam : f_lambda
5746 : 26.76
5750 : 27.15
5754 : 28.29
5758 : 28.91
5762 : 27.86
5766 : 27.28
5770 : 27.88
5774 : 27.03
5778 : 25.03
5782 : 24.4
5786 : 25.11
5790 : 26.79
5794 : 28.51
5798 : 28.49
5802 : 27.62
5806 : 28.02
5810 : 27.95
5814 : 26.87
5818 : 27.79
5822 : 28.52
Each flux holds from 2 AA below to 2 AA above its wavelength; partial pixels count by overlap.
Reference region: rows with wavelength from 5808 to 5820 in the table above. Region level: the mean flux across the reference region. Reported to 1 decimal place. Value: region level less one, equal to 26.5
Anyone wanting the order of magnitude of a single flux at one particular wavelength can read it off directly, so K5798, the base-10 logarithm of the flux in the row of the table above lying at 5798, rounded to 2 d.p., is 1.45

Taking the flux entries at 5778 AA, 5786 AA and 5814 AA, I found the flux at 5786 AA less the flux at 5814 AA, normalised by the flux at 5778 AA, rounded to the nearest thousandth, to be -0.070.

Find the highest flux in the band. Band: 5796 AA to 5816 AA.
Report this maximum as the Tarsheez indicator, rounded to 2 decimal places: 28.49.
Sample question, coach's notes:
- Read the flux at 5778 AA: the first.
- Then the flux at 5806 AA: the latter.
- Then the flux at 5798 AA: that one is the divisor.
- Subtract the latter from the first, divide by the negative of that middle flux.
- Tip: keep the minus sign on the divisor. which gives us 0.10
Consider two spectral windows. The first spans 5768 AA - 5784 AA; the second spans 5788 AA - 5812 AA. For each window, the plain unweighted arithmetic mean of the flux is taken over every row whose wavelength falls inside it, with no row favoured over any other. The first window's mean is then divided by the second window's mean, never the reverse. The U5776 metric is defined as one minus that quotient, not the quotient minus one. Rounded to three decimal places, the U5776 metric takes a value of 0.065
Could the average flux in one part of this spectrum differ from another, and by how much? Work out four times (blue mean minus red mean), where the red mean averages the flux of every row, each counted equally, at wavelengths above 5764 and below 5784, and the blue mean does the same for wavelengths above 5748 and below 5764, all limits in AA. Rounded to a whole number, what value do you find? 7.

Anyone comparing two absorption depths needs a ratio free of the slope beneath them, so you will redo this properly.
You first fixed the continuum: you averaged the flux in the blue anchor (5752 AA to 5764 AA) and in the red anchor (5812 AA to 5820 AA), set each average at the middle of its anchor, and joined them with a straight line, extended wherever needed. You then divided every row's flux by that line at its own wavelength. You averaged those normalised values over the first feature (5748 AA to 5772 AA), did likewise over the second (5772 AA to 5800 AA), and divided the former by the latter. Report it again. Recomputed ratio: 1.04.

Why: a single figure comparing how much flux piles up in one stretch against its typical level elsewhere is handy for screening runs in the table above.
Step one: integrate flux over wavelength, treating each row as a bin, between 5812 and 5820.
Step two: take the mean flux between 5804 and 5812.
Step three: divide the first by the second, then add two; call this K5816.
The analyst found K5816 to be 9.8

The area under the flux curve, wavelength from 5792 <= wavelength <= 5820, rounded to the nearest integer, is 781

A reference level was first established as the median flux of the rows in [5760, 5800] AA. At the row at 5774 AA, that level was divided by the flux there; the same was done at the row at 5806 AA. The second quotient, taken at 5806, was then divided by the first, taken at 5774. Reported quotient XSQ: 0.96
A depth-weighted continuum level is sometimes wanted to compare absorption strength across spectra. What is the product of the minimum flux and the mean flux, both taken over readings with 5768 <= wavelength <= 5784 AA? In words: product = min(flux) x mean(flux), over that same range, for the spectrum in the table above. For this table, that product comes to 636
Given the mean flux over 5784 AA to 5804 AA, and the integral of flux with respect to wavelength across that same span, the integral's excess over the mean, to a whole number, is 519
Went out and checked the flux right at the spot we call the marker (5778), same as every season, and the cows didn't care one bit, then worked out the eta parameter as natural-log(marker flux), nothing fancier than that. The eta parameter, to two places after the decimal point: 3.22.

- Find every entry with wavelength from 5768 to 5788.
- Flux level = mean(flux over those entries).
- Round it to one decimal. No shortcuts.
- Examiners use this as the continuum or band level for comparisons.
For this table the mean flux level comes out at 25.9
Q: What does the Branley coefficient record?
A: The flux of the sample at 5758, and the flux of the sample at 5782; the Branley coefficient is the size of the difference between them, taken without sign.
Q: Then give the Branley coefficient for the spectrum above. 4.51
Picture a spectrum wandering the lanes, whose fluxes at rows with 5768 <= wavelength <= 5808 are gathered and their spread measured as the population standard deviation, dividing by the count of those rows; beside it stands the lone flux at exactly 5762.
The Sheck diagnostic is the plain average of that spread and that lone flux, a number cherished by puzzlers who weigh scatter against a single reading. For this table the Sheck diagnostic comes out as 14.7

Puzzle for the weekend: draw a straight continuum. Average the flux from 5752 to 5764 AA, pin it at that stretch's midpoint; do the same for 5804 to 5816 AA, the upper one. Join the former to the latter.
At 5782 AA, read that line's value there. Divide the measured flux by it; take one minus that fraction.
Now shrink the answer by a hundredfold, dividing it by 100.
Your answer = 0.0013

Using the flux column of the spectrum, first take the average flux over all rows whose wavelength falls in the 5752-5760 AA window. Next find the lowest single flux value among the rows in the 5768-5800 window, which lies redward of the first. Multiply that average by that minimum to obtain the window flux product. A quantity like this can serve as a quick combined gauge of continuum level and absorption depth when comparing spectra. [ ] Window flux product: 698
